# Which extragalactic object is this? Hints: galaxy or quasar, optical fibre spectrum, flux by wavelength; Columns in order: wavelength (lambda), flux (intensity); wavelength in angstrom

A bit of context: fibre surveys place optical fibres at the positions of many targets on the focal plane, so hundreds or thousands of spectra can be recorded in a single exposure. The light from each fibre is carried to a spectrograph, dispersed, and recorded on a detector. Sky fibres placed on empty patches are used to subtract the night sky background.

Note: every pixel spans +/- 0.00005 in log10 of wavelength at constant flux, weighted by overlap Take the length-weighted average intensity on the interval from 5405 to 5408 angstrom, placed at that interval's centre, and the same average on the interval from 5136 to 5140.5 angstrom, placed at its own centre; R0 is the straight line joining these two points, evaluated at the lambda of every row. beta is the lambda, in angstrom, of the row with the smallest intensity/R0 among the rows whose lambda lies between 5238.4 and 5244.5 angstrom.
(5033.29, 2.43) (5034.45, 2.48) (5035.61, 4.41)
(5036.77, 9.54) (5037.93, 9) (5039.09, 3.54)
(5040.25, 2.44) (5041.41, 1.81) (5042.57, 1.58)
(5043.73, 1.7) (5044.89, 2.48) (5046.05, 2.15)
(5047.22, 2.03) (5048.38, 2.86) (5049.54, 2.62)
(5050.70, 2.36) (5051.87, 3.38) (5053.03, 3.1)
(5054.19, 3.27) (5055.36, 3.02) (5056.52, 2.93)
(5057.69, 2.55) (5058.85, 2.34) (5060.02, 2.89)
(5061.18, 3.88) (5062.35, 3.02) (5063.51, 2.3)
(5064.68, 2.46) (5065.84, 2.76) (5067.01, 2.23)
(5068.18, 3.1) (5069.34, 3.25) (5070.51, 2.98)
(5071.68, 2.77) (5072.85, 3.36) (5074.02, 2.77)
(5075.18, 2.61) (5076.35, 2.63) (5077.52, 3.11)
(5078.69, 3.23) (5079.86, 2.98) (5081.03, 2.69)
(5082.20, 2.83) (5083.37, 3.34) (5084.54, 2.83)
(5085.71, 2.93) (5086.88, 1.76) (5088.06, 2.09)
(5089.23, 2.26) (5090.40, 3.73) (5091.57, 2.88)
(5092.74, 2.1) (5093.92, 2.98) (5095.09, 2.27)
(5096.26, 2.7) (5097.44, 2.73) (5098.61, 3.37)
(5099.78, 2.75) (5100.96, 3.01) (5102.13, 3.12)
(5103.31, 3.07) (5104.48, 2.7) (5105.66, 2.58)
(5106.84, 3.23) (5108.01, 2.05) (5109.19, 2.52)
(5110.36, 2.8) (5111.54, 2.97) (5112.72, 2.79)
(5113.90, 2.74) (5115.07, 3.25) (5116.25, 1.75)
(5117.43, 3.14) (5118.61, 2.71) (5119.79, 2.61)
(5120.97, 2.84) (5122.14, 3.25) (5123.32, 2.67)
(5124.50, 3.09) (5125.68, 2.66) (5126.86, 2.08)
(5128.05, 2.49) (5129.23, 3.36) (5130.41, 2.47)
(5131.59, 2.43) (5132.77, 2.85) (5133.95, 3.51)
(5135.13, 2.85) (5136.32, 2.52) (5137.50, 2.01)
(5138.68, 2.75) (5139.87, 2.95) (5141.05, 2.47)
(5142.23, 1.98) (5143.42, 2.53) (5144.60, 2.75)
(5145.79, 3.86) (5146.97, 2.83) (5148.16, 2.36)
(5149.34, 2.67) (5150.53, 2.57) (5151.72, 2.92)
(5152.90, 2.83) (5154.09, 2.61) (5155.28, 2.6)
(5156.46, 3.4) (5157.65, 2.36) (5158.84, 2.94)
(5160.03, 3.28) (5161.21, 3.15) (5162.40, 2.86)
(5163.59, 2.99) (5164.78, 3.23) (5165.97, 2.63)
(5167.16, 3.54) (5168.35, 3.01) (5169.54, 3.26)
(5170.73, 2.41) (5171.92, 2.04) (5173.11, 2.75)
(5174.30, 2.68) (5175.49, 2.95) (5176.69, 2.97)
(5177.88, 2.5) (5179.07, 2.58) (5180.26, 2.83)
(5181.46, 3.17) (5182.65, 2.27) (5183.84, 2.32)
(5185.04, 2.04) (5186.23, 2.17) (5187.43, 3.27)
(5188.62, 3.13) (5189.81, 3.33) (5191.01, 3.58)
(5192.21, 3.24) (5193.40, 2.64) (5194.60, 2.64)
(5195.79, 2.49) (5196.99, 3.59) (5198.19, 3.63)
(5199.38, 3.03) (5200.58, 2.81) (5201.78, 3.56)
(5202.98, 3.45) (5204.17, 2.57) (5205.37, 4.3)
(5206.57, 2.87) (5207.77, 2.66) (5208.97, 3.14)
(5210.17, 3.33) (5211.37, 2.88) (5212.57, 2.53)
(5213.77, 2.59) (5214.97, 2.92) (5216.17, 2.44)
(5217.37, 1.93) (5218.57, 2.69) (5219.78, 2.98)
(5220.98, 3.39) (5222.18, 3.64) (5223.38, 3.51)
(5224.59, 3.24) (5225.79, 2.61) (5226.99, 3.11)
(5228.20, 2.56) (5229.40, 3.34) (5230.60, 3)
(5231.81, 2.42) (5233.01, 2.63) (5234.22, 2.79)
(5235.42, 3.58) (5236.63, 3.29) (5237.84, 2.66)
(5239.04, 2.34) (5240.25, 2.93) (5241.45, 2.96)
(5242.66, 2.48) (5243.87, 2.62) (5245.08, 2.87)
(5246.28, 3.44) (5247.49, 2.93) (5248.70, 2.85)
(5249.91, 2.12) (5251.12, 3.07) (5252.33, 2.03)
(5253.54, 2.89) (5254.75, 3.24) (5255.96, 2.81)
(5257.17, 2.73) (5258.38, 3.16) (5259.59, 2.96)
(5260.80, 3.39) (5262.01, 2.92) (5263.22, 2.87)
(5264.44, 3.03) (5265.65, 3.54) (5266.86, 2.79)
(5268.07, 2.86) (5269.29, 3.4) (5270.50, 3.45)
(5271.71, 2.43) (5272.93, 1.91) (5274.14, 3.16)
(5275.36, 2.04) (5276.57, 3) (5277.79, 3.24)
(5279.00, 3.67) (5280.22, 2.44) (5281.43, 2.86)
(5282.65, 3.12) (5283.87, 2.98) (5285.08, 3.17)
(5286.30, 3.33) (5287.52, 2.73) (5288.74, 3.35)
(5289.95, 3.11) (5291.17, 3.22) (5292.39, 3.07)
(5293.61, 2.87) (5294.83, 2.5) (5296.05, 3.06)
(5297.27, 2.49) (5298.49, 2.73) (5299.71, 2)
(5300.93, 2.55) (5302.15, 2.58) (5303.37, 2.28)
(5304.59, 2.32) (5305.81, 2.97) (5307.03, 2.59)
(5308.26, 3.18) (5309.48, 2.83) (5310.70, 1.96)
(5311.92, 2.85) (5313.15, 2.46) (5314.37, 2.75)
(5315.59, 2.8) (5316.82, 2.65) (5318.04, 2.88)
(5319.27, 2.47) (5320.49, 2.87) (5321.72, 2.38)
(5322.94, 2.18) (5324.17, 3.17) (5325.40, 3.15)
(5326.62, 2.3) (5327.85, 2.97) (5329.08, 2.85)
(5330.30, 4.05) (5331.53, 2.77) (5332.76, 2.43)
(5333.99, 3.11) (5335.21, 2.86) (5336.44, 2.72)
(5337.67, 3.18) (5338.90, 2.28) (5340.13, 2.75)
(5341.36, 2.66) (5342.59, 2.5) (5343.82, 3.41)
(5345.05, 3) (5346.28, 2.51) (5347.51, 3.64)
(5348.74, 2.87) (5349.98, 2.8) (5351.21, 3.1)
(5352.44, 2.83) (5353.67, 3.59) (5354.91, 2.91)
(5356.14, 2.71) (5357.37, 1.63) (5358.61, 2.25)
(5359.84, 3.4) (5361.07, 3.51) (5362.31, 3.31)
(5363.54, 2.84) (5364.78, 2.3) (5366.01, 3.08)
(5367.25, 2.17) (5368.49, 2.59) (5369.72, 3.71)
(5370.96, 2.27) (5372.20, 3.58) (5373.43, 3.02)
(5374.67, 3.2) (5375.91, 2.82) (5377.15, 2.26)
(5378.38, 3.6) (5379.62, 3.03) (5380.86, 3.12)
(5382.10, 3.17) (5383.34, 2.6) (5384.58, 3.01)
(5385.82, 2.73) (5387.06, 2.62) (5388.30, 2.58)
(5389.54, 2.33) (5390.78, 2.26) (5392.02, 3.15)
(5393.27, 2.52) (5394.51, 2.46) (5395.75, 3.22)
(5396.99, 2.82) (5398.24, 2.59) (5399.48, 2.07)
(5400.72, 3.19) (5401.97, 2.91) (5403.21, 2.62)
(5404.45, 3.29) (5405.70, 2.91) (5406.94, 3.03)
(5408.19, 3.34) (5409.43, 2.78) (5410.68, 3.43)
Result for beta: 5239.04 angstrom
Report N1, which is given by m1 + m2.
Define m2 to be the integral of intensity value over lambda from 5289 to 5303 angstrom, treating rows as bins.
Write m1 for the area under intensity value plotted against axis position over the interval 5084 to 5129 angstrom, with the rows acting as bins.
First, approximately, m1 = 123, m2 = 39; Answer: 161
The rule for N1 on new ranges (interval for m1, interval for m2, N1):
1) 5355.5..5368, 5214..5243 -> 118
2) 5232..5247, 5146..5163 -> 91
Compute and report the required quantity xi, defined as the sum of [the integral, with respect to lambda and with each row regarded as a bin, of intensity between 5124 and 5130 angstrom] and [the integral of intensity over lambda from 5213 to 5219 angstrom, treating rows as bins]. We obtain 31.4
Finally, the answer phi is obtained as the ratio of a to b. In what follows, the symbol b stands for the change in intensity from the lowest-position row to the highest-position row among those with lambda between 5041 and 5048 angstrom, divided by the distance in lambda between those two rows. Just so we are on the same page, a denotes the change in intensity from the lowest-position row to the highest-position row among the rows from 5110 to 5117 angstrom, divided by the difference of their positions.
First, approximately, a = -0.2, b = 0.04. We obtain -5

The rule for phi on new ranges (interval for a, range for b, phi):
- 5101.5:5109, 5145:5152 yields 1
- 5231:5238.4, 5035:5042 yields 0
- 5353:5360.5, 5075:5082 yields -2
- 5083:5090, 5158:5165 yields -4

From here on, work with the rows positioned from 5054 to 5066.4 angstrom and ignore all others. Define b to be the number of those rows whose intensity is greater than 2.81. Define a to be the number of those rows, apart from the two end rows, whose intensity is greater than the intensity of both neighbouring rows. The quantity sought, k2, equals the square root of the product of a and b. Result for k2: 2.4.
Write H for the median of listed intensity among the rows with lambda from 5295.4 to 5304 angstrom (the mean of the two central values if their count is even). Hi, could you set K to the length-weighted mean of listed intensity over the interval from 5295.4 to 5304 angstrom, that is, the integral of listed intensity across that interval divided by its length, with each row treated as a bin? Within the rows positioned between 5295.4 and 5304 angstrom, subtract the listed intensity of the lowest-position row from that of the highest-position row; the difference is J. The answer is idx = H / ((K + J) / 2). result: 2.9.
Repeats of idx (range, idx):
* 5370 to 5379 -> 1.4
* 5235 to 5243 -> 3.3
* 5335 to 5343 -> 2.3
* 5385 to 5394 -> 2.2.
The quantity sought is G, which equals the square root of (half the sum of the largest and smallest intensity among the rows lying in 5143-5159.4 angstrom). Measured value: 1.76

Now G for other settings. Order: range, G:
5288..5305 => 1.64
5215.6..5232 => 1.67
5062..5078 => 1.67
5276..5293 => 1.75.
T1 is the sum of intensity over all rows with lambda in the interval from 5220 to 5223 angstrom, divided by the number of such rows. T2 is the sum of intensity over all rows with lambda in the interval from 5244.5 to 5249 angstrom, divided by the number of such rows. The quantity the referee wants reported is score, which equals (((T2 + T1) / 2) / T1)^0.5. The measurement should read 0.96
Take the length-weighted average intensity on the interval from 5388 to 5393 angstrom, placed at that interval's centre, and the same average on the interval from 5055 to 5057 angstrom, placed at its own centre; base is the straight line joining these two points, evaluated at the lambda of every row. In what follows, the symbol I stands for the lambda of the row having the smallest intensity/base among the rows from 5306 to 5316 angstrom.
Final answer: 5310.70 angstrom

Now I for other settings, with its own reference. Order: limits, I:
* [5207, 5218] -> 5217.37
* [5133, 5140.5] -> 5137.50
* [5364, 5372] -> 5367.25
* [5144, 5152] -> 5148.16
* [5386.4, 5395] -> 5390.78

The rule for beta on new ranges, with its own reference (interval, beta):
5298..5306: 5299.71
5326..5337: 5326.62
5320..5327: 5322.94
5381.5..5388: 5383.34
